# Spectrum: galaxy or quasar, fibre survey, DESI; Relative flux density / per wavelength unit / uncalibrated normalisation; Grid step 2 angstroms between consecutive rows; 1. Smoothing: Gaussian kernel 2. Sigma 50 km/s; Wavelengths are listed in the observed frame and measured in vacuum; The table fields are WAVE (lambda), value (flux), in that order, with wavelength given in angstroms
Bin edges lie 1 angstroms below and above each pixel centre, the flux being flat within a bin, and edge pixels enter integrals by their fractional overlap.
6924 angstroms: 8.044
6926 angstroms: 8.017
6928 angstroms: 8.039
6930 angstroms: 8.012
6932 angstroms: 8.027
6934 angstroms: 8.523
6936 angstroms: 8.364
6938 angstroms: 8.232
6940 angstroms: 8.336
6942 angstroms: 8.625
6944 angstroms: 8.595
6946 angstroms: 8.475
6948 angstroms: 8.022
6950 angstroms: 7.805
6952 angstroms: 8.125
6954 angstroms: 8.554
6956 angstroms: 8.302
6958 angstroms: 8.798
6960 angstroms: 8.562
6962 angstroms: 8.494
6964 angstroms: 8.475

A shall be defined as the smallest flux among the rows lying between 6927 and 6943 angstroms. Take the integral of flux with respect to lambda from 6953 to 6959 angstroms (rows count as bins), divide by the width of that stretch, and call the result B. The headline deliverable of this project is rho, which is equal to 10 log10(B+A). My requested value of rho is 12.2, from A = 8.012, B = 8.55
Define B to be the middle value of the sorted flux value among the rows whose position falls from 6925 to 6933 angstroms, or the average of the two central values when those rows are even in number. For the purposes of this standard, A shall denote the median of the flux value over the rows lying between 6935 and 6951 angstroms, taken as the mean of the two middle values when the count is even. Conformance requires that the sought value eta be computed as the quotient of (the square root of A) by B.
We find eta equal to 0.360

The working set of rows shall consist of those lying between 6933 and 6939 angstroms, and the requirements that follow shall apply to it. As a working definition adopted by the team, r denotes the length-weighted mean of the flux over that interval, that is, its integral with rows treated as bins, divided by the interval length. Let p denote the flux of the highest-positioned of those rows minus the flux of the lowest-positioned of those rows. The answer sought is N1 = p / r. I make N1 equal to -0.03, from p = -0.29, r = 8.4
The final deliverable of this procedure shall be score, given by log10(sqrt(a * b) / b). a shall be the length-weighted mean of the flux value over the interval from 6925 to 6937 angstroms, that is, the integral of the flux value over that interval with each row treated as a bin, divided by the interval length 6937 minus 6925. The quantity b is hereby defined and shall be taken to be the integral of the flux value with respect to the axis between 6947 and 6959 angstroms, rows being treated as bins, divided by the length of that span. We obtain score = -0.0027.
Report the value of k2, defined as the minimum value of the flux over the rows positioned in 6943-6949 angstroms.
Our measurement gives 8.022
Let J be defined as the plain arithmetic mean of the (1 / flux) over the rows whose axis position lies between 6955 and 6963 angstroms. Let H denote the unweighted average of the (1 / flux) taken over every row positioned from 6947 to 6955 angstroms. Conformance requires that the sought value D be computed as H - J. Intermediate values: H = 0.123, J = 0.117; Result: 0.006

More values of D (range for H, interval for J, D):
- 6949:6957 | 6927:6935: -0.001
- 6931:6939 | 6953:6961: 0.004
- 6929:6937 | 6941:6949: 0.003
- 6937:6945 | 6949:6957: -0.004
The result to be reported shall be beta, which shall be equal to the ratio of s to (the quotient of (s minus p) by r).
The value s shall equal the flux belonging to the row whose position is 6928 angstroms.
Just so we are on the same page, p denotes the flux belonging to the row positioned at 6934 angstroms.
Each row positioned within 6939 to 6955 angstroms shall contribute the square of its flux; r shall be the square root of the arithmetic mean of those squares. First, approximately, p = 8.523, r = 8.32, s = 8.039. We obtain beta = -138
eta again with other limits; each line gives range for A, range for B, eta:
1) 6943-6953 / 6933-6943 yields 0.341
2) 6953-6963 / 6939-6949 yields 0.345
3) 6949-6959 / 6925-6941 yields 0.354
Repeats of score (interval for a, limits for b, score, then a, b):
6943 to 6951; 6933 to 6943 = -0.0050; 8.22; 8.42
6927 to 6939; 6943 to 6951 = -0.0007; 8.20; 8.22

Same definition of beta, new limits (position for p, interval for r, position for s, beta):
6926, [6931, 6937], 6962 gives 148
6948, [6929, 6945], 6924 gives 3050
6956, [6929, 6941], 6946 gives 404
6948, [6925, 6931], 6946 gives 150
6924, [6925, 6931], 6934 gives 143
